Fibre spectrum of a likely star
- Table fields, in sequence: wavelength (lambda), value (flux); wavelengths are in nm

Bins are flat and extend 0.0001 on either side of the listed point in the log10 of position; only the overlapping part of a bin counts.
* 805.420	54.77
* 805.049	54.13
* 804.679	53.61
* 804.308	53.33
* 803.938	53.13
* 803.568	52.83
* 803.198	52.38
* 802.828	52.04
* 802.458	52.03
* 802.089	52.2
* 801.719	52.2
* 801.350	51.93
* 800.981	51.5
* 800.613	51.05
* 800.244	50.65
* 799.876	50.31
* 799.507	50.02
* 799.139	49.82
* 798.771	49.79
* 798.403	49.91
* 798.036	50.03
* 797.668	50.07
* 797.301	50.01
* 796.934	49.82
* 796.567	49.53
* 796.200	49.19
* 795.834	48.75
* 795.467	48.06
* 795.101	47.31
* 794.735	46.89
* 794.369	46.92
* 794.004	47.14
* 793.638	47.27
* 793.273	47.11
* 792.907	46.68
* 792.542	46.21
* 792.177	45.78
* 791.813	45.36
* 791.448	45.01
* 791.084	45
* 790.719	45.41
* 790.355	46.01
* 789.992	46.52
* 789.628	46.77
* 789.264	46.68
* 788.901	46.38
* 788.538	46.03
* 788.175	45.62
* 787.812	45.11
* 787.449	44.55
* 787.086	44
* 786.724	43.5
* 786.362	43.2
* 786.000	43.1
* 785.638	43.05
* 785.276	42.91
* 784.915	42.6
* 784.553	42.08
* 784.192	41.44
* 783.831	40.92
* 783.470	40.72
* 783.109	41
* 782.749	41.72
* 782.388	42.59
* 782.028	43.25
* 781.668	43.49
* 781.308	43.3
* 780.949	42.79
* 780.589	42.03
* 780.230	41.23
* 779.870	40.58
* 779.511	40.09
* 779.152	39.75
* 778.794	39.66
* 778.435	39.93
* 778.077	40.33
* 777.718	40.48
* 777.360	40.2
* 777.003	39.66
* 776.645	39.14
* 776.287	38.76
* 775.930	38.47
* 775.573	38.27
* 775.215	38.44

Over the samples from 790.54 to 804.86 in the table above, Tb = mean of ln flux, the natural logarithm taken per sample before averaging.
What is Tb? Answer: 3.90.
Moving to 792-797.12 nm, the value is 3.86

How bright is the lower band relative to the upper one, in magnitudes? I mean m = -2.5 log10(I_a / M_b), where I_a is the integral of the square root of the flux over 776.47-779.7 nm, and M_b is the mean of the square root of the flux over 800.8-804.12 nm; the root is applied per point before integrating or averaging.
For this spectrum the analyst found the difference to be -1.13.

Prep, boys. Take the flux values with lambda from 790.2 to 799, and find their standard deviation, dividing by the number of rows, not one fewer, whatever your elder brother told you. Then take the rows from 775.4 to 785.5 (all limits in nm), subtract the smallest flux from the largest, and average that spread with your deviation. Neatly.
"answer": 3.5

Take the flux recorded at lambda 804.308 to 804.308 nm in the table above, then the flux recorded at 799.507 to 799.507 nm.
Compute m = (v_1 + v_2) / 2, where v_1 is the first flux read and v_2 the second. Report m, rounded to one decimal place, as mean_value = 51.7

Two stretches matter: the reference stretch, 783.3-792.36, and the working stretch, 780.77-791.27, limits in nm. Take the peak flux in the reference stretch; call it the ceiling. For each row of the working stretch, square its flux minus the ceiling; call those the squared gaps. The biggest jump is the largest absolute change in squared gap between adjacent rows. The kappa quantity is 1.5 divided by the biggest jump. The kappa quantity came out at 0.19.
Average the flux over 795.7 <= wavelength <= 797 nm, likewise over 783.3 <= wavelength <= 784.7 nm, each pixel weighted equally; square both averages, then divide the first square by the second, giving 1.43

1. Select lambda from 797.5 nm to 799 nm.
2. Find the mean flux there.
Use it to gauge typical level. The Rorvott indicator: 49.9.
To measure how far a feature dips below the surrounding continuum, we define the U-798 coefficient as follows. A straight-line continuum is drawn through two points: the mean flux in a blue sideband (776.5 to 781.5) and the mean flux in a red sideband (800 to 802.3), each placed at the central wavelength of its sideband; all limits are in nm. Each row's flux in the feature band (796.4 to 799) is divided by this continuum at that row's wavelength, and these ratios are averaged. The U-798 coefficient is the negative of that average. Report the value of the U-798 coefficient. -1.00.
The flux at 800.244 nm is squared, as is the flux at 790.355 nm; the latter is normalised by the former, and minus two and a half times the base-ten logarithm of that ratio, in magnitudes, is 0.21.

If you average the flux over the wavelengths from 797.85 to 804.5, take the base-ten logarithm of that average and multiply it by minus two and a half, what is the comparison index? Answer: -4.28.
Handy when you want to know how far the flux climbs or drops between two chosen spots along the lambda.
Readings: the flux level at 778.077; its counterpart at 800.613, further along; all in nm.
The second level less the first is 11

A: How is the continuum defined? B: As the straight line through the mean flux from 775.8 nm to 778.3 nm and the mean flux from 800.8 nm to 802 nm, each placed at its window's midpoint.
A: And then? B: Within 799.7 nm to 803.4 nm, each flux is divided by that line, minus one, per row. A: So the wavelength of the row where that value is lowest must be 799.876 nm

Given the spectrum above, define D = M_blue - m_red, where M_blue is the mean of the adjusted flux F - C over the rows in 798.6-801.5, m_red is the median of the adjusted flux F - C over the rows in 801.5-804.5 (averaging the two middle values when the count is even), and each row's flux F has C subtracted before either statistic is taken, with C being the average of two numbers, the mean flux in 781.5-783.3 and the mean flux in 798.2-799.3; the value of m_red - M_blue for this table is 1.7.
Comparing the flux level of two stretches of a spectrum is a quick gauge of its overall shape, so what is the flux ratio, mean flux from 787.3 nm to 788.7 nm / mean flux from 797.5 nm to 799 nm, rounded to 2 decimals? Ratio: 0.91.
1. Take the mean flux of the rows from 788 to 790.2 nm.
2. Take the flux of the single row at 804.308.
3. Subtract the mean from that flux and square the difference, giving 49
